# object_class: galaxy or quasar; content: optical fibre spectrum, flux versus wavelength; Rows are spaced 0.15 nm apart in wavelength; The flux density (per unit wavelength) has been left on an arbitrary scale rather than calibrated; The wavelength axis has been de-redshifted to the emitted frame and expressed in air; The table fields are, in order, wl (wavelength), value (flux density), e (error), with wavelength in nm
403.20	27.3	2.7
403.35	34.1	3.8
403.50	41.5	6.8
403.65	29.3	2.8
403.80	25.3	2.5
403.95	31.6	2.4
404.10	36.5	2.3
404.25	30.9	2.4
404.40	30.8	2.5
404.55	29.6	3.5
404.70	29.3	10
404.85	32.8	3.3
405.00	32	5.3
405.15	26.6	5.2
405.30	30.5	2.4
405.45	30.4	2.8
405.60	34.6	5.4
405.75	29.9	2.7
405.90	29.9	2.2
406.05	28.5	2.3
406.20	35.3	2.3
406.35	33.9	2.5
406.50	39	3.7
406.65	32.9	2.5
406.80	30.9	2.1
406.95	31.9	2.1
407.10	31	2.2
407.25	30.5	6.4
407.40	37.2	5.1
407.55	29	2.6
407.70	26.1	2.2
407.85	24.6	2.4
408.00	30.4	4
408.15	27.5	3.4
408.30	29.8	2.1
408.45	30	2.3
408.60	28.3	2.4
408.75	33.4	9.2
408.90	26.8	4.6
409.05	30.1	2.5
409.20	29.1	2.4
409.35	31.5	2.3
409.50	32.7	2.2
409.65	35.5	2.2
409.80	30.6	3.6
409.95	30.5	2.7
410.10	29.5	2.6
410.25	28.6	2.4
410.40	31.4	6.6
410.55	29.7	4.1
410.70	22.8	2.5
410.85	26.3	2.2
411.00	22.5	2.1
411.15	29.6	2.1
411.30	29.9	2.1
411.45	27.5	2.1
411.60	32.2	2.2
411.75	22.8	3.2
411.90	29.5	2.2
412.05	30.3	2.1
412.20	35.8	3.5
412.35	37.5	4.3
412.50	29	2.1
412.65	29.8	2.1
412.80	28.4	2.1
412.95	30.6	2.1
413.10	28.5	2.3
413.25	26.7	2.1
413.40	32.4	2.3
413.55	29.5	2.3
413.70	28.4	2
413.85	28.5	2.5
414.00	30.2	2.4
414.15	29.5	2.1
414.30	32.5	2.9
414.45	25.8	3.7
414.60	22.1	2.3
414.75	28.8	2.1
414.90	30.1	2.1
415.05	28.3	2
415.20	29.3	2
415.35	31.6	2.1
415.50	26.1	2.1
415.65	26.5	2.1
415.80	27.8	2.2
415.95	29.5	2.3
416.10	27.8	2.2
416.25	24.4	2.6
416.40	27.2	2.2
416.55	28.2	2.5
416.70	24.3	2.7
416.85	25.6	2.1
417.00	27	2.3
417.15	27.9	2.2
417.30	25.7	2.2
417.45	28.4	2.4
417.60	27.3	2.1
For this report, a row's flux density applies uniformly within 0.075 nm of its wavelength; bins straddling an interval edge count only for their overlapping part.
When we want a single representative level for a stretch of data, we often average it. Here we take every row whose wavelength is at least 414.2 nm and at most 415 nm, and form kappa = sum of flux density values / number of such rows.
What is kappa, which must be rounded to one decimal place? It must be 27.9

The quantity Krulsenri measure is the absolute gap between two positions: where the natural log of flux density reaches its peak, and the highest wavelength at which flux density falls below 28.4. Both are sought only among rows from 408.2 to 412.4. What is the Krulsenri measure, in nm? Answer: 0.60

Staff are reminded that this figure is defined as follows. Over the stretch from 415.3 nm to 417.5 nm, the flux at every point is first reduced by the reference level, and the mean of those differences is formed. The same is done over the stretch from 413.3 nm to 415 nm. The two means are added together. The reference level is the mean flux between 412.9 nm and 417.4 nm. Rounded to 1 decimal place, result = 0.0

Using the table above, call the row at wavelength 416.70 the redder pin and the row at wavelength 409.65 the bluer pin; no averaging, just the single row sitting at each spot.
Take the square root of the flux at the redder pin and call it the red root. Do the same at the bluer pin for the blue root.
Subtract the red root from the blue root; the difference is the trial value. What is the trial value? 1.0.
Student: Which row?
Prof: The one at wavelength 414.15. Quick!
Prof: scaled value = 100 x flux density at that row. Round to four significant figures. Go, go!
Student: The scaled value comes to 2950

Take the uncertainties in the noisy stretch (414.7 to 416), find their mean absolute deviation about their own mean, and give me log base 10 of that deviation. -1.2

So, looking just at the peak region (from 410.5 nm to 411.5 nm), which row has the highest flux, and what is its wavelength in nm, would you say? 411.30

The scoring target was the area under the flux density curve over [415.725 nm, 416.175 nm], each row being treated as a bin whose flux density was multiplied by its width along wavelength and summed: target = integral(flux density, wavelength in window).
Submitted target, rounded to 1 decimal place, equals 12.8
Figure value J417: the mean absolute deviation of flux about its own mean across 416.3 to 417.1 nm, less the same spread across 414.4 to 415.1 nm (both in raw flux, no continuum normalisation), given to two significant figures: -1.2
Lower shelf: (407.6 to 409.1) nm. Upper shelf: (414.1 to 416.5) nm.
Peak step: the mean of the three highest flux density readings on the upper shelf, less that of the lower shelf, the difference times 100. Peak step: 10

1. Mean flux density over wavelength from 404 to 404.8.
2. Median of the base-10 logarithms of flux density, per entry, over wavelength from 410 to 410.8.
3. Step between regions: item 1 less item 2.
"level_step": 30.0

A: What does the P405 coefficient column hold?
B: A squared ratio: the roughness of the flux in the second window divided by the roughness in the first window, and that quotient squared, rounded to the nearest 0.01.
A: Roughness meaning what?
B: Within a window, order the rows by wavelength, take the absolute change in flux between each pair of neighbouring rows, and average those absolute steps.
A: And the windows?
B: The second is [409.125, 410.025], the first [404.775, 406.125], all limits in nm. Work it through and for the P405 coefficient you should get 0.79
